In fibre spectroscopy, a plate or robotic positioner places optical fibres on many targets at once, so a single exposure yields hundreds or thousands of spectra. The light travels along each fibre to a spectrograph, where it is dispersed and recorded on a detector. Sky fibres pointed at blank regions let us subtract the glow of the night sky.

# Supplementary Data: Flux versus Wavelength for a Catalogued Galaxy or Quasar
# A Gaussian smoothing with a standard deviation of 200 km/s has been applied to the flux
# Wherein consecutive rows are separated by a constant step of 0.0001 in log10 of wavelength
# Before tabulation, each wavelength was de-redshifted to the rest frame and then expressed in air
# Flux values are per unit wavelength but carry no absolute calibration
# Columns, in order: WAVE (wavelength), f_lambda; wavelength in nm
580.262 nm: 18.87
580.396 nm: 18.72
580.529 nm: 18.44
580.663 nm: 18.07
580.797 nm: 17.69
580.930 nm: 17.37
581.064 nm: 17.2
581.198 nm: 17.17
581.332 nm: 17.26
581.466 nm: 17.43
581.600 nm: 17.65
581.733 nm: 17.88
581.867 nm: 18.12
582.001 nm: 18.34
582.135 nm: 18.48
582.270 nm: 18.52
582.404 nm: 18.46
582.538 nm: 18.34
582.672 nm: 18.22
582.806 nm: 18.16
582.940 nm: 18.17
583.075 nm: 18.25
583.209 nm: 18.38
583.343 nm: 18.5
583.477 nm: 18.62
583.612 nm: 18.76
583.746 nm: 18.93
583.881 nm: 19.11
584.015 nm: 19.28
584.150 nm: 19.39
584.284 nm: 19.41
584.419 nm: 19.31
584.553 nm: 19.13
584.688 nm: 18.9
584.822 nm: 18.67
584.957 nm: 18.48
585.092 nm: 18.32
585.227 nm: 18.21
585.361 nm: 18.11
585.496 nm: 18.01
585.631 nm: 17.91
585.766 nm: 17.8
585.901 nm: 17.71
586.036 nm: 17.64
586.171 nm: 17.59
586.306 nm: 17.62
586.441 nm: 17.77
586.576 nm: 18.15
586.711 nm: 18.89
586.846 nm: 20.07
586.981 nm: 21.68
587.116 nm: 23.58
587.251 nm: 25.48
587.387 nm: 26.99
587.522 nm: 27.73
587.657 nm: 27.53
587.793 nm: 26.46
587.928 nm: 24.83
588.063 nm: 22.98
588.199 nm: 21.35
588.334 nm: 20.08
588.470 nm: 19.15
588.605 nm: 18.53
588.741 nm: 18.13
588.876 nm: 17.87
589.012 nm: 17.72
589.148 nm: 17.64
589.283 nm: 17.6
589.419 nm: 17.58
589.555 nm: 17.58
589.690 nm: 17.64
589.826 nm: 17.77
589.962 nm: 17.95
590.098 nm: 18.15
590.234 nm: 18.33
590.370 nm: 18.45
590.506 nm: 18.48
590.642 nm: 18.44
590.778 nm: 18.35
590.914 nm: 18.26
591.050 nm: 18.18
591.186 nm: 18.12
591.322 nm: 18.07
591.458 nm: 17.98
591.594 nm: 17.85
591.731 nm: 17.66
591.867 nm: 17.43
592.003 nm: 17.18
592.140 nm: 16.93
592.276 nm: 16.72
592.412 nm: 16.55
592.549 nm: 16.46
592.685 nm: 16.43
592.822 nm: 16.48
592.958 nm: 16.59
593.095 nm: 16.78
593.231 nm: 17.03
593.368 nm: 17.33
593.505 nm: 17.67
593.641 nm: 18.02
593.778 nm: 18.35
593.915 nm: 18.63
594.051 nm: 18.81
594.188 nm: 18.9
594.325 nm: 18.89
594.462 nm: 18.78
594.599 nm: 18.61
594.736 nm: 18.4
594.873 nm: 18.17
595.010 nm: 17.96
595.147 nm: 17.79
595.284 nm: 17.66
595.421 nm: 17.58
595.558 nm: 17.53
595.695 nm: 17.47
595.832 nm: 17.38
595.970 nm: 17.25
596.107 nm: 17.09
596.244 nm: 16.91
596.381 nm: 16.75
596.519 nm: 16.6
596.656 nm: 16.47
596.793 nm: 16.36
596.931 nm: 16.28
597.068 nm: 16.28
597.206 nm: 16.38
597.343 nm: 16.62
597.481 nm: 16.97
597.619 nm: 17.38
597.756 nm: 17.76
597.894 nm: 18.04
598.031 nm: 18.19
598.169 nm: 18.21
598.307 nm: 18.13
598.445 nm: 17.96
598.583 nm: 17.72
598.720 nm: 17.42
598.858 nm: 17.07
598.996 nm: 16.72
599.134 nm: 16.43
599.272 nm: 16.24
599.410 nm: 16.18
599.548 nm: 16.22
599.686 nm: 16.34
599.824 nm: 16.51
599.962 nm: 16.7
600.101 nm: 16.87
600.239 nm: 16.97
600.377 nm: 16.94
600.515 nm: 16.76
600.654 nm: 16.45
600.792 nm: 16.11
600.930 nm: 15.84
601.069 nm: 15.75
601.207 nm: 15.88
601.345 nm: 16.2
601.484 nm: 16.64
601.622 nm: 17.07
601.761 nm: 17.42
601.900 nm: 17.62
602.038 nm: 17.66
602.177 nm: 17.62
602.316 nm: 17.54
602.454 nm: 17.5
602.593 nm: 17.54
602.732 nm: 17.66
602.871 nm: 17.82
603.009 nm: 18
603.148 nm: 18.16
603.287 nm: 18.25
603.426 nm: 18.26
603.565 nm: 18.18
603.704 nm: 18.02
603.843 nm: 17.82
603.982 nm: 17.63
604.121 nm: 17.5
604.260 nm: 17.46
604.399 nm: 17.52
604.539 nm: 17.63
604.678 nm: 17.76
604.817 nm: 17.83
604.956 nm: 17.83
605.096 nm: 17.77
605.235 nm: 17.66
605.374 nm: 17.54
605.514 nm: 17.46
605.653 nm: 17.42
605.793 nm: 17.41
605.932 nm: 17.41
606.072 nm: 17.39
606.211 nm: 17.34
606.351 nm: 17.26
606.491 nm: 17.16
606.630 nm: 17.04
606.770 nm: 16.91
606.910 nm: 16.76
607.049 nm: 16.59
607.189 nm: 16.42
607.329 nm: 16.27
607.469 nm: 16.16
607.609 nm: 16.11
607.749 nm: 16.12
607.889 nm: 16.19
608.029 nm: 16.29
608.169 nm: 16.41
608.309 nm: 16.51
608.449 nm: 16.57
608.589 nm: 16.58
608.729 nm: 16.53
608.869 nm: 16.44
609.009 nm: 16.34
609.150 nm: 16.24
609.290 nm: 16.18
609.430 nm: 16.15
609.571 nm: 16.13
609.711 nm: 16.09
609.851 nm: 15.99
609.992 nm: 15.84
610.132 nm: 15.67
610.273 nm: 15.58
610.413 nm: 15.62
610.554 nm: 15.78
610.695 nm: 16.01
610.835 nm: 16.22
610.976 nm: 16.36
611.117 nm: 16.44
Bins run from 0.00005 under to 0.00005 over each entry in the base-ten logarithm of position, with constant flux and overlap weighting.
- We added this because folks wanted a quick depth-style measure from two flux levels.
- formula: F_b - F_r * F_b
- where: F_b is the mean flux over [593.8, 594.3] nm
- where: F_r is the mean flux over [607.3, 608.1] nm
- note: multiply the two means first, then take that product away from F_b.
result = -285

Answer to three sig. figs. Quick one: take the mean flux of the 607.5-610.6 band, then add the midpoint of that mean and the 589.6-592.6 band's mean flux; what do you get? 33.1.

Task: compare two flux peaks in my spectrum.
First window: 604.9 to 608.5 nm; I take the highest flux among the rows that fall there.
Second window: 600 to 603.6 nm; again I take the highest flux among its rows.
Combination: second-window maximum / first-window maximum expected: 1.02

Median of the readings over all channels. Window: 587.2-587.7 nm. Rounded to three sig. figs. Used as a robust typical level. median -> 27.3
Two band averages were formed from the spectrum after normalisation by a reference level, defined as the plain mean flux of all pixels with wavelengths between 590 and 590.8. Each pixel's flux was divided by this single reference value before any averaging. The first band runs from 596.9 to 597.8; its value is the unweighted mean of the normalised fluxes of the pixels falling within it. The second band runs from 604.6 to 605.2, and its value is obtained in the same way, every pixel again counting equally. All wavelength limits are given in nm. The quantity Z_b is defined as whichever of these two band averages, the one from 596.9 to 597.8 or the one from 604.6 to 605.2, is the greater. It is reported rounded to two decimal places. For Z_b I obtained 0.97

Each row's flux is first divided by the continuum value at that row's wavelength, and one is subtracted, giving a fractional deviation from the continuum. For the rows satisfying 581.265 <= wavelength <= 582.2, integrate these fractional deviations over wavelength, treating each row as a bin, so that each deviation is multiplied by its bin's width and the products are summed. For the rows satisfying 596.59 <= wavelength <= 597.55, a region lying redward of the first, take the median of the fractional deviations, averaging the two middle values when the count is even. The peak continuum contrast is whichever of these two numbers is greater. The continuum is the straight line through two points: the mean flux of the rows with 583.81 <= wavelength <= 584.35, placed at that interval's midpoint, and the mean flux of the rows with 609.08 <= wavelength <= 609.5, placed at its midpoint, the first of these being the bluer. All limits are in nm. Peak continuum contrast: -0.074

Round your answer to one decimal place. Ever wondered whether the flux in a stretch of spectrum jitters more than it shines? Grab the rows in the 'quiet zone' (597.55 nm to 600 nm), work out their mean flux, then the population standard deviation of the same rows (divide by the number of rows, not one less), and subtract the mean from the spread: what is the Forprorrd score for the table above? -16.4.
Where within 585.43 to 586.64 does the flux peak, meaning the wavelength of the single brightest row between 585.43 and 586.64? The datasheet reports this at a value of 586.576 nm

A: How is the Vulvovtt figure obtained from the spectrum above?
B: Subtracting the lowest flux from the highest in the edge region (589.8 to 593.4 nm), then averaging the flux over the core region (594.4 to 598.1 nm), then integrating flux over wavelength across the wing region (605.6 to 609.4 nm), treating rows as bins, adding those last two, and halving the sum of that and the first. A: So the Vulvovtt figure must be 41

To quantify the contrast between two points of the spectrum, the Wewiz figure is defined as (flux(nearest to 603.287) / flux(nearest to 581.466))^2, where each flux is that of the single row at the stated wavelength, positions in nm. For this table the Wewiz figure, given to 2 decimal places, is 1.10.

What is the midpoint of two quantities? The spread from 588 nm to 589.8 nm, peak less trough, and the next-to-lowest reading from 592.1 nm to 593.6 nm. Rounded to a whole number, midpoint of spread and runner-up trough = 11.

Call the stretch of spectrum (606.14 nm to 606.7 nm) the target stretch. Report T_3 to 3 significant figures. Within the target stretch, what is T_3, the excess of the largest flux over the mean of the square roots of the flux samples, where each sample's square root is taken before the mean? 13.2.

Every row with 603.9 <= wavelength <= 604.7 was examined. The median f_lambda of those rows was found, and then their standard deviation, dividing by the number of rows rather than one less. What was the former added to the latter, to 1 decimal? 17.7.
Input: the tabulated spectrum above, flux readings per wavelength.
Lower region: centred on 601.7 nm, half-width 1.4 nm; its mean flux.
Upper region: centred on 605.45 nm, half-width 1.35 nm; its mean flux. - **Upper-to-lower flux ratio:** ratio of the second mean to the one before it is 1.03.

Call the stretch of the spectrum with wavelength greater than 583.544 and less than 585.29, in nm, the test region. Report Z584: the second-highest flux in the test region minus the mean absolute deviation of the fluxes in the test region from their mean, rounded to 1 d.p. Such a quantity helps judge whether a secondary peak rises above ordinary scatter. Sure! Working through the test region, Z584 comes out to 19.1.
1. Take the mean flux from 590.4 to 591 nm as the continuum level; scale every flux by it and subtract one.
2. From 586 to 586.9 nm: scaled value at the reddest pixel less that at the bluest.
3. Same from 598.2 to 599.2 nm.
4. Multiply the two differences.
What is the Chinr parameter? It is -0.012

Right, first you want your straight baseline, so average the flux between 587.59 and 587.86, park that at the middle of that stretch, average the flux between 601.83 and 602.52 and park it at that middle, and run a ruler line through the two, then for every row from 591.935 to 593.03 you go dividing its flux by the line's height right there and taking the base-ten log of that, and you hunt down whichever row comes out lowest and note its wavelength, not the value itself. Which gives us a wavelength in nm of 592.549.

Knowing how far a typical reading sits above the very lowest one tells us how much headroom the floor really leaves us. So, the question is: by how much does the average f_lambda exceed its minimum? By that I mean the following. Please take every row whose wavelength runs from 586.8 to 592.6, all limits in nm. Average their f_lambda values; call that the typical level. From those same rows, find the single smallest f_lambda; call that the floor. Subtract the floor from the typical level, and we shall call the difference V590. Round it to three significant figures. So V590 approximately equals 3.11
